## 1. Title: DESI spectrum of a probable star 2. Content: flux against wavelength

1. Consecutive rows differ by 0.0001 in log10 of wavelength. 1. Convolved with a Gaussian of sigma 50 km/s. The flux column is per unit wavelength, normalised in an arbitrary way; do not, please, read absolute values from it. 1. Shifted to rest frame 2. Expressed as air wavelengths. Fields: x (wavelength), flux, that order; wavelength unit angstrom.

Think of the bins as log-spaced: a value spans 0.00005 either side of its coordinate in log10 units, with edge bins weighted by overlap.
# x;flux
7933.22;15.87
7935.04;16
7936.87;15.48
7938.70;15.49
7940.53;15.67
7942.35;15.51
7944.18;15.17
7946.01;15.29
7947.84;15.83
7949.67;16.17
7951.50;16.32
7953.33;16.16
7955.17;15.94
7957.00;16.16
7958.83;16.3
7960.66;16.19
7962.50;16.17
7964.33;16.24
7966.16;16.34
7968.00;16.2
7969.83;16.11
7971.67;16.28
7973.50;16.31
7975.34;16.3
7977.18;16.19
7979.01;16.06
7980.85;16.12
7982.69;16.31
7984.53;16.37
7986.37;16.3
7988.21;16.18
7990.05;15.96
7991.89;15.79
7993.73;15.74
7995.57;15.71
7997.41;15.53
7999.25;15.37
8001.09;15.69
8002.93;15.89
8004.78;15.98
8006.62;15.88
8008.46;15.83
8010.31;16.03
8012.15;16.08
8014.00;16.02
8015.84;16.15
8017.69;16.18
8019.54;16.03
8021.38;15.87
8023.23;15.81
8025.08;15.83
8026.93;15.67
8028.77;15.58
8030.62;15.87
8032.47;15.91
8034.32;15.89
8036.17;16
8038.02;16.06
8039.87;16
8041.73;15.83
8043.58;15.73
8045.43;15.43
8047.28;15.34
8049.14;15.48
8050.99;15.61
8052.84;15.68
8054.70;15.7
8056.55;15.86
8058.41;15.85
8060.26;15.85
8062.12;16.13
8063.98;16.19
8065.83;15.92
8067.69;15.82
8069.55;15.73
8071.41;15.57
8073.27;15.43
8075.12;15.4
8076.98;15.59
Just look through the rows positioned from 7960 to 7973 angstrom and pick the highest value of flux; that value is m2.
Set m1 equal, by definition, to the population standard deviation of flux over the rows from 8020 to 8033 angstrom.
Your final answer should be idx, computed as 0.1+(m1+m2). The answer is 16.6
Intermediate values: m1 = 0.112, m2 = 16.34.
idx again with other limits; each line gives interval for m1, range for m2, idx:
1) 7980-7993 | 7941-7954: 16.6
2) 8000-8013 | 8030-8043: 16.3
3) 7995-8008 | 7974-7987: 16.7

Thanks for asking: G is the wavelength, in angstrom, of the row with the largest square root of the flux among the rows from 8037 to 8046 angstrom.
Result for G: 8038.02 angstrom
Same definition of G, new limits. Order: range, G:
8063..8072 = 8063.98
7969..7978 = 7973.50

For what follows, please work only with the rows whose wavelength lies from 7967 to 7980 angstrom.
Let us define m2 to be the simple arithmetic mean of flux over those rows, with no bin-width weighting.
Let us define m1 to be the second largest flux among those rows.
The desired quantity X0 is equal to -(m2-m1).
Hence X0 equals 0.09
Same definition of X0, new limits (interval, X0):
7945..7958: 0.19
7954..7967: 0.11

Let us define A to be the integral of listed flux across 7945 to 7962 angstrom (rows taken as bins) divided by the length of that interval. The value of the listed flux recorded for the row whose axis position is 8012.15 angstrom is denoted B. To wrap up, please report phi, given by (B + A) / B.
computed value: 2.00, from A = 16.0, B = 16.08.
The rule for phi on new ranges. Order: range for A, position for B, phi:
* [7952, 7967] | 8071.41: 2.04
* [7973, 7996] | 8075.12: 2.05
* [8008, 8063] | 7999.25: 2.03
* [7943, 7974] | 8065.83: 2.01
